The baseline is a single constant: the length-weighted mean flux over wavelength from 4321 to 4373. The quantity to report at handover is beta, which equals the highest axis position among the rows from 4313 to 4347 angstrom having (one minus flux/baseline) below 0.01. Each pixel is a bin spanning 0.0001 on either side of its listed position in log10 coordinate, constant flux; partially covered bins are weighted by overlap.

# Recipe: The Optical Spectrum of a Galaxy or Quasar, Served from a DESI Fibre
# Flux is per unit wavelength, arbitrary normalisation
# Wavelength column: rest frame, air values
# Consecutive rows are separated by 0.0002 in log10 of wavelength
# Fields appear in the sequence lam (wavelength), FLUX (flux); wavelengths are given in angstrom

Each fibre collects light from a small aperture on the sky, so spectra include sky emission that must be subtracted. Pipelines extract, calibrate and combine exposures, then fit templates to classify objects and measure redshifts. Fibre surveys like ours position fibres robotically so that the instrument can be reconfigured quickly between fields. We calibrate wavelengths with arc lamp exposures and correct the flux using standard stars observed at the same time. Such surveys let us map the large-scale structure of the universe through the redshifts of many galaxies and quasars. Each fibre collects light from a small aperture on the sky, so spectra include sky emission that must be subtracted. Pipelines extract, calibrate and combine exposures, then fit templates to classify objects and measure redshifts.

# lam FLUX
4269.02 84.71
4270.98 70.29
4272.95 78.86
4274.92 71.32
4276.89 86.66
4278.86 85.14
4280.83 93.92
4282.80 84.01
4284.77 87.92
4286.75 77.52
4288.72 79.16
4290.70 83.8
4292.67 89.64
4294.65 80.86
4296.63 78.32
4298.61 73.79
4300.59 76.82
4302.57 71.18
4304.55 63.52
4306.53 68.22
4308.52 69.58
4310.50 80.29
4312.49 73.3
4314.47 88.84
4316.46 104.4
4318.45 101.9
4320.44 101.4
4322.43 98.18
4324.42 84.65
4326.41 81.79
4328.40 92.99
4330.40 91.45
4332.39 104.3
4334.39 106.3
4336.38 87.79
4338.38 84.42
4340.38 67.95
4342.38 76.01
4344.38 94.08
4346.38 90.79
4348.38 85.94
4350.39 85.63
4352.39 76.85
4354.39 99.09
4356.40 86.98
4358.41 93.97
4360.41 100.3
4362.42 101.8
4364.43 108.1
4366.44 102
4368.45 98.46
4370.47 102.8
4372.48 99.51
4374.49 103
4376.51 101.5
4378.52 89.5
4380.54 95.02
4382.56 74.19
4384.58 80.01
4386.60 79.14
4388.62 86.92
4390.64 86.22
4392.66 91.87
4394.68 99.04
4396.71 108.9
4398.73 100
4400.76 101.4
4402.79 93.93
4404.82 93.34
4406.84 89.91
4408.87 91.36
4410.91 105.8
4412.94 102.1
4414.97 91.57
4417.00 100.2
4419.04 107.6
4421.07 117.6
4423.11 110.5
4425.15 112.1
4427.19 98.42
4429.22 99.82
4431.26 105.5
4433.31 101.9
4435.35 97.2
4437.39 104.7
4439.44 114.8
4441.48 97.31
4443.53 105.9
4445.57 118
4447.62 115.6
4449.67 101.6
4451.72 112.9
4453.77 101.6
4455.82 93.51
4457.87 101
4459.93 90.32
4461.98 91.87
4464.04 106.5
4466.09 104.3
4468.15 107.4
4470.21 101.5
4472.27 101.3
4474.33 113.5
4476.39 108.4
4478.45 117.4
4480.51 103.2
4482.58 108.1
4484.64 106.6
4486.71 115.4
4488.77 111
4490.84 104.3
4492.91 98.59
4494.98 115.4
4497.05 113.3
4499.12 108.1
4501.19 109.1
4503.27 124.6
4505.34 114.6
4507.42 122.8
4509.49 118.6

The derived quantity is 4344.38 angstrom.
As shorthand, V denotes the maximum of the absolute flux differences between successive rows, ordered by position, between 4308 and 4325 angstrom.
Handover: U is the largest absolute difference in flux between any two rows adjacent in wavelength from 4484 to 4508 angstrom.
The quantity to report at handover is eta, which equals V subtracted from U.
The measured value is 1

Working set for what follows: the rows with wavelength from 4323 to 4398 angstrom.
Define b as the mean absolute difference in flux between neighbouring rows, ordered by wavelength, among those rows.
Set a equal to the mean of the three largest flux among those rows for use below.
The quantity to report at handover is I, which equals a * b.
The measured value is 797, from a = 108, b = 7.4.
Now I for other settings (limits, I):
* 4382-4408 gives 514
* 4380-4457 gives 877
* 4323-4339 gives 757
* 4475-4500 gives 837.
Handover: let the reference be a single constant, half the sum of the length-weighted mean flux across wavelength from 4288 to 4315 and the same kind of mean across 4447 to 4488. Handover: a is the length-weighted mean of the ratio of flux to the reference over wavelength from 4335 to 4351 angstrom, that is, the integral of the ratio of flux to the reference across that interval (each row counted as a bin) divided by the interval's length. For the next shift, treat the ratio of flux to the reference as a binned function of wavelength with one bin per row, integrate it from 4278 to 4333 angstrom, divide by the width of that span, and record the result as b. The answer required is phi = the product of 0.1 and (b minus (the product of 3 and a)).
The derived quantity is -0.186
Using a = 0.93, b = 0.929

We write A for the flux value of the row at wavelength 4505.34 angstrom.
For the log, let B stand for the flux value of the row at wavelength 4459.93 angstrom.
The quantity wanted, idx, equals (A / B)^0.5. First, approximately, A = 114.6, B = 90.32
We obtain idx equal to 1.13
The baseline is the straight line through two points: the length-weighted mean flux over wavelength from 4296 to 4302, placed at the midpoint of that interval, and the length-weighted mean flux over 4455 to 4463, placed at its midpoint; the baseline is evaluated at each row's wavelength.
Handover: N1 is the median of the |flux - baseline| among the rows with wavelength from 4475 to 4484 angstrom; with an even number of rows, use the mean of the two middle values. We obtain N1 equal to 12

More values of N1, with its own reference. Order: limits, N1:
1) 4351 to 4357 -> 5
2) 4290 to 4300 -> 6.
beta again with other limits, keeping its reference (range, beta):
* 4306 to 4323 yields 4322.43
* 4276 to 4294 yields 4280.83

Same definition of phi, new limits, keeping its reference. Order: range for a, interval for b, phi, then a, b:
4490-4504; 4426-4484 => -0.249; 1.21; 1.149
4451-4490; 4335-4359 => -0.252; 1.16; 0.946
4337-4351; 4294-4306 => -0.195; 0.92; 0.811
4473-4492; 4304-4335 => -0.264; 1.21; 0.972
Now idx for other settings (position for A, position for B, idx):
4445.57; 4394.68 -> 1.09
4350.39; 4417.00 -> 0.92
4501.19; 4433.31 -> 1.03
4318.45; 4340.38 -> 1.22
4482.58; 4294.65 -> 1.16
